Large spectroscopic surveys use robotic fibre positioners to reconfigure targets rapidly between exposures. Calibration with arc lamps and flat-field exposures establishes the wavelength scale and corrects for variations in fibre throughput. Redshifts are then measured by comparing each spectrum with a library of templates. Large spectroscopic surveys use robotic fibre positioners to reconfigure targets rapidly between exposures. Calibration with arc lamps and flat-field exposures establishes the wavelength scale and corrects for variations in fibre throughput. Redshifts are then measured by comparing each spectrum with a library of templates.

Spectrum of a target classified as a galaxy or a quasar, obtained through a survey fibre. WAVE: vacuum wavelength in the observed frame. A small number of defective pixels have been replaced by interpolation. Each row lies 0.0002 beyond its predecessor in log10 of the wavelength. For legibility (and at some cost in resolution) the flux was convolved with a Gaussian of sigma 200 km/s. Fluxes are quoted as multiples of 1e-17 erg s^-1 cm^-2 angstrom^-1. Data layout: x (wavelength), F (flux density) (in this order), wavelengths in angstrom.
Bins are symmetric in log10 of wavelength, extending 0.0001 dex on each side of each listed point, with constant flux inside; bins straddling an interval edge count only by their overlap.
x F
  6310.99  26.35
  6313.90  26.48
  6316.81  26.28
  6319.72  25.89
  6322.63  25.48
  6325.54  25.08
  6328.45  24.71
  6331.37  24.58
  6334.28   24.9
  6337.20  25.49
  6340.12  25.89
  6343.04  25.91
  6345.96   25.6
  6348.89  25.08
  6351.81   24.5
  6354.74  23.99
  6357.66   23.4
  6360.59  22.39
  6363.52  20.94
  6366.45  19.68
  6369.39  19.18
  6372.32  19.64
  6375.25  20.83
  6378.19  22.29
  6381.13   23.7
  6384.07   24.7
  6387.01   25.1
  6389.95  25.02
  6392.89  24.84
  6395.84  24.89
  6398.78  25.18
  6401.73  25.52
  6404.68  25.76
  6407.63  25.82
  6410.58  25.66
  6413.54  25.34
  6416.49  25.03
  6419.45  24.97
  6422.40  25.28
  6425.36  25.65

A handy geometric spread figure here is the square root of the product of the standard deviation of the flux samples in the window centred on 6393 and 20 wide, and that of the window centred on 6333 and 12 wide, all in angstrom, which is 0.3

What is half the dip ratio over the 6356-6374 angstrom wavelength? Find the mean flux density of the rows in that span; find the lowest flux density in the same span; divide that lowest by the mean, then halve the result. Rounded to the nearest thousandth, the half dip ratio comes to 0.459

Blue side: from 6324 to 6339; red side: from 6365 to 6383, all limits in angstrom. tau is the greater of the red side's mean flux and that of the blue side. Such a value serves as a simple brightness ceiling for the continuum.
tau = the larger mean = 25.0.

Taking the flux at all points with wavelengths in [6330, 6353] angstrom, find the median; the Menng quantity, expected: 25.3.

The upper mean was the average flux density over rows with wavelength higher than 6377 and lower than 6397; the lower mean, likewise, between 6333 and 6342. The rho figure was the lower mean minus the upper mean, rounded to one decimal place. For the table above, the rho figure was 1.1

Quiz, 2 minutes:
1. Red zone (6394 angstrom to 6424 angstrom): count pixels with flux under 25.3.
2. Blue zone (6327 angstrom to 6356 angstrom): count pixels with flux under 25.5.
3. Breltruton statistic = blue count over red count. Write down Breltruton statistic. 1.40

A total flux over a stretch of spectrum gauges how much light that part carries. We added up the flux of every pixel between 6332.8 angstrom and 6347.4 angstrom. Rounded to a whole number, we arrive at 128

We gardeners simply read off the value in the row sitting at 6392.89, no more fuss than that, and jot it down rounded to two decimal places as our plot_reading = 24.84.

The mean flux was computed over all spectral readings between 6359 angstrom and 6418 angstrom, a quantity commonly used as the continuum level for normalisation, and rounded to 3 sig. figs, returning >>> 23.6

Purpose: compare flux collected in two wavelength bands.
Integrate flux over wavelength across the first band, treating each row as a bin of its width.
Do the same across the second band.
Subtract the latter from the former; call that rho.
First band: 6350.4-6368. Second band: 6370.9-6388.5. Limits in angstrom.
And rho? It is -5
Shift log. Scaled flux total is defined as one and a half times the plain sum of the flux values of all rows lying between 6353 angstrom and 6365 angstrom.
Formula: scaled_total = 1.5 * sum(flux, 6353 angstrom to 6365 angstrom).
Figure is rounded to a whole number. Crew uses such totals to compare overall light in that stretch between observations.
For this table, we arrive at 136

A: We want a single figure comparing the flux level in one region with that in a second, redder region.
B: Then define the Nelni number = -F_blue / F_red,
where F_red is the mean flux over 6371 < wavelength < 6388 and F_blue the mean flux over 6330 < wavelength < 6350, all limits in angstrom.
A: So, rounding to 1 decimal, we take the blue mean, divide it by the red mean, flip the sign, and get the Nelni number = -1.1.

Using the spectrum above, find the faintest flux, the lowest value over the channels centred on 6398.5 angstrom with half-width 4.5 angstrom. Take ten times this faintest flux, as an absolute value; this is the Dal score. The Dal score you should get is 249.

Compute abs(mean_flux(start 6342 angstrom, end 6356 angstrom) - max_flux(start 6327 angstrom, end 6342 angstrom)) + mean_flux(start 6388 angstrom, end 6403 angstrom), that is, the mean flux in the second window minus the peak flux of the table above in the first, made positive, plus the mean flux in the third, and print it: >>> 26.0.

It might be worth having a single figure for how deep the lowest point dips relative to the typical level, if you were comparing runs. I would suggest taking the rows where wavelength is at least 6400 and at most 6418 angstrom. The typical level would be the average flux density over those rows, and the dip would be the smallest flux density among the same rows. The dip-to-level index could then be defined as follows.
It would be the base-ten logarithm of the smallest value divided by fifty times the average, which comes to -1.71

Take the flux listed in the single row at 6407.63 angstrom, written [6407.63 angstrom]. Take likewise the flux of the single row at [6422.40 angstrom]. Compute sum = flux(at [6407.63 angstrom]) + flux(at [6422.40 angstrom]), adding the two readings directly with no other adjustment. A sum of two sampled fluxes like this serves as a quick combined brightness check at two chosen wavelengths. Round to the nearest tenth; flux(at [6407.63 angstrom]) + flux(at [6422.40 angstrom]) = 51.1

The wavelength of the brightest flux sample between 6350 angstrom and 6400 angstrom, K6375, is 6398.78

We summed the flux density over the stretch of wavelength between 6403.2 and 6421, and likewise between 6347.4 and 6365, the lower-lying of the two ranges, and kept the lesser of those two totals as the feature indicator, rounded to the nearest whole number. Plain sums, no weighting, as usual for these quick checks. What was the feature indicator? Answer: 140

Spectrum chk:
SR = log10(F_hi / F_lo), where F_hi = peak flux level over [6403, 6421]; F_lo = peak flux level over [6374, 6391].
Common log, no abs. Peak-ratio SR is 0.012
